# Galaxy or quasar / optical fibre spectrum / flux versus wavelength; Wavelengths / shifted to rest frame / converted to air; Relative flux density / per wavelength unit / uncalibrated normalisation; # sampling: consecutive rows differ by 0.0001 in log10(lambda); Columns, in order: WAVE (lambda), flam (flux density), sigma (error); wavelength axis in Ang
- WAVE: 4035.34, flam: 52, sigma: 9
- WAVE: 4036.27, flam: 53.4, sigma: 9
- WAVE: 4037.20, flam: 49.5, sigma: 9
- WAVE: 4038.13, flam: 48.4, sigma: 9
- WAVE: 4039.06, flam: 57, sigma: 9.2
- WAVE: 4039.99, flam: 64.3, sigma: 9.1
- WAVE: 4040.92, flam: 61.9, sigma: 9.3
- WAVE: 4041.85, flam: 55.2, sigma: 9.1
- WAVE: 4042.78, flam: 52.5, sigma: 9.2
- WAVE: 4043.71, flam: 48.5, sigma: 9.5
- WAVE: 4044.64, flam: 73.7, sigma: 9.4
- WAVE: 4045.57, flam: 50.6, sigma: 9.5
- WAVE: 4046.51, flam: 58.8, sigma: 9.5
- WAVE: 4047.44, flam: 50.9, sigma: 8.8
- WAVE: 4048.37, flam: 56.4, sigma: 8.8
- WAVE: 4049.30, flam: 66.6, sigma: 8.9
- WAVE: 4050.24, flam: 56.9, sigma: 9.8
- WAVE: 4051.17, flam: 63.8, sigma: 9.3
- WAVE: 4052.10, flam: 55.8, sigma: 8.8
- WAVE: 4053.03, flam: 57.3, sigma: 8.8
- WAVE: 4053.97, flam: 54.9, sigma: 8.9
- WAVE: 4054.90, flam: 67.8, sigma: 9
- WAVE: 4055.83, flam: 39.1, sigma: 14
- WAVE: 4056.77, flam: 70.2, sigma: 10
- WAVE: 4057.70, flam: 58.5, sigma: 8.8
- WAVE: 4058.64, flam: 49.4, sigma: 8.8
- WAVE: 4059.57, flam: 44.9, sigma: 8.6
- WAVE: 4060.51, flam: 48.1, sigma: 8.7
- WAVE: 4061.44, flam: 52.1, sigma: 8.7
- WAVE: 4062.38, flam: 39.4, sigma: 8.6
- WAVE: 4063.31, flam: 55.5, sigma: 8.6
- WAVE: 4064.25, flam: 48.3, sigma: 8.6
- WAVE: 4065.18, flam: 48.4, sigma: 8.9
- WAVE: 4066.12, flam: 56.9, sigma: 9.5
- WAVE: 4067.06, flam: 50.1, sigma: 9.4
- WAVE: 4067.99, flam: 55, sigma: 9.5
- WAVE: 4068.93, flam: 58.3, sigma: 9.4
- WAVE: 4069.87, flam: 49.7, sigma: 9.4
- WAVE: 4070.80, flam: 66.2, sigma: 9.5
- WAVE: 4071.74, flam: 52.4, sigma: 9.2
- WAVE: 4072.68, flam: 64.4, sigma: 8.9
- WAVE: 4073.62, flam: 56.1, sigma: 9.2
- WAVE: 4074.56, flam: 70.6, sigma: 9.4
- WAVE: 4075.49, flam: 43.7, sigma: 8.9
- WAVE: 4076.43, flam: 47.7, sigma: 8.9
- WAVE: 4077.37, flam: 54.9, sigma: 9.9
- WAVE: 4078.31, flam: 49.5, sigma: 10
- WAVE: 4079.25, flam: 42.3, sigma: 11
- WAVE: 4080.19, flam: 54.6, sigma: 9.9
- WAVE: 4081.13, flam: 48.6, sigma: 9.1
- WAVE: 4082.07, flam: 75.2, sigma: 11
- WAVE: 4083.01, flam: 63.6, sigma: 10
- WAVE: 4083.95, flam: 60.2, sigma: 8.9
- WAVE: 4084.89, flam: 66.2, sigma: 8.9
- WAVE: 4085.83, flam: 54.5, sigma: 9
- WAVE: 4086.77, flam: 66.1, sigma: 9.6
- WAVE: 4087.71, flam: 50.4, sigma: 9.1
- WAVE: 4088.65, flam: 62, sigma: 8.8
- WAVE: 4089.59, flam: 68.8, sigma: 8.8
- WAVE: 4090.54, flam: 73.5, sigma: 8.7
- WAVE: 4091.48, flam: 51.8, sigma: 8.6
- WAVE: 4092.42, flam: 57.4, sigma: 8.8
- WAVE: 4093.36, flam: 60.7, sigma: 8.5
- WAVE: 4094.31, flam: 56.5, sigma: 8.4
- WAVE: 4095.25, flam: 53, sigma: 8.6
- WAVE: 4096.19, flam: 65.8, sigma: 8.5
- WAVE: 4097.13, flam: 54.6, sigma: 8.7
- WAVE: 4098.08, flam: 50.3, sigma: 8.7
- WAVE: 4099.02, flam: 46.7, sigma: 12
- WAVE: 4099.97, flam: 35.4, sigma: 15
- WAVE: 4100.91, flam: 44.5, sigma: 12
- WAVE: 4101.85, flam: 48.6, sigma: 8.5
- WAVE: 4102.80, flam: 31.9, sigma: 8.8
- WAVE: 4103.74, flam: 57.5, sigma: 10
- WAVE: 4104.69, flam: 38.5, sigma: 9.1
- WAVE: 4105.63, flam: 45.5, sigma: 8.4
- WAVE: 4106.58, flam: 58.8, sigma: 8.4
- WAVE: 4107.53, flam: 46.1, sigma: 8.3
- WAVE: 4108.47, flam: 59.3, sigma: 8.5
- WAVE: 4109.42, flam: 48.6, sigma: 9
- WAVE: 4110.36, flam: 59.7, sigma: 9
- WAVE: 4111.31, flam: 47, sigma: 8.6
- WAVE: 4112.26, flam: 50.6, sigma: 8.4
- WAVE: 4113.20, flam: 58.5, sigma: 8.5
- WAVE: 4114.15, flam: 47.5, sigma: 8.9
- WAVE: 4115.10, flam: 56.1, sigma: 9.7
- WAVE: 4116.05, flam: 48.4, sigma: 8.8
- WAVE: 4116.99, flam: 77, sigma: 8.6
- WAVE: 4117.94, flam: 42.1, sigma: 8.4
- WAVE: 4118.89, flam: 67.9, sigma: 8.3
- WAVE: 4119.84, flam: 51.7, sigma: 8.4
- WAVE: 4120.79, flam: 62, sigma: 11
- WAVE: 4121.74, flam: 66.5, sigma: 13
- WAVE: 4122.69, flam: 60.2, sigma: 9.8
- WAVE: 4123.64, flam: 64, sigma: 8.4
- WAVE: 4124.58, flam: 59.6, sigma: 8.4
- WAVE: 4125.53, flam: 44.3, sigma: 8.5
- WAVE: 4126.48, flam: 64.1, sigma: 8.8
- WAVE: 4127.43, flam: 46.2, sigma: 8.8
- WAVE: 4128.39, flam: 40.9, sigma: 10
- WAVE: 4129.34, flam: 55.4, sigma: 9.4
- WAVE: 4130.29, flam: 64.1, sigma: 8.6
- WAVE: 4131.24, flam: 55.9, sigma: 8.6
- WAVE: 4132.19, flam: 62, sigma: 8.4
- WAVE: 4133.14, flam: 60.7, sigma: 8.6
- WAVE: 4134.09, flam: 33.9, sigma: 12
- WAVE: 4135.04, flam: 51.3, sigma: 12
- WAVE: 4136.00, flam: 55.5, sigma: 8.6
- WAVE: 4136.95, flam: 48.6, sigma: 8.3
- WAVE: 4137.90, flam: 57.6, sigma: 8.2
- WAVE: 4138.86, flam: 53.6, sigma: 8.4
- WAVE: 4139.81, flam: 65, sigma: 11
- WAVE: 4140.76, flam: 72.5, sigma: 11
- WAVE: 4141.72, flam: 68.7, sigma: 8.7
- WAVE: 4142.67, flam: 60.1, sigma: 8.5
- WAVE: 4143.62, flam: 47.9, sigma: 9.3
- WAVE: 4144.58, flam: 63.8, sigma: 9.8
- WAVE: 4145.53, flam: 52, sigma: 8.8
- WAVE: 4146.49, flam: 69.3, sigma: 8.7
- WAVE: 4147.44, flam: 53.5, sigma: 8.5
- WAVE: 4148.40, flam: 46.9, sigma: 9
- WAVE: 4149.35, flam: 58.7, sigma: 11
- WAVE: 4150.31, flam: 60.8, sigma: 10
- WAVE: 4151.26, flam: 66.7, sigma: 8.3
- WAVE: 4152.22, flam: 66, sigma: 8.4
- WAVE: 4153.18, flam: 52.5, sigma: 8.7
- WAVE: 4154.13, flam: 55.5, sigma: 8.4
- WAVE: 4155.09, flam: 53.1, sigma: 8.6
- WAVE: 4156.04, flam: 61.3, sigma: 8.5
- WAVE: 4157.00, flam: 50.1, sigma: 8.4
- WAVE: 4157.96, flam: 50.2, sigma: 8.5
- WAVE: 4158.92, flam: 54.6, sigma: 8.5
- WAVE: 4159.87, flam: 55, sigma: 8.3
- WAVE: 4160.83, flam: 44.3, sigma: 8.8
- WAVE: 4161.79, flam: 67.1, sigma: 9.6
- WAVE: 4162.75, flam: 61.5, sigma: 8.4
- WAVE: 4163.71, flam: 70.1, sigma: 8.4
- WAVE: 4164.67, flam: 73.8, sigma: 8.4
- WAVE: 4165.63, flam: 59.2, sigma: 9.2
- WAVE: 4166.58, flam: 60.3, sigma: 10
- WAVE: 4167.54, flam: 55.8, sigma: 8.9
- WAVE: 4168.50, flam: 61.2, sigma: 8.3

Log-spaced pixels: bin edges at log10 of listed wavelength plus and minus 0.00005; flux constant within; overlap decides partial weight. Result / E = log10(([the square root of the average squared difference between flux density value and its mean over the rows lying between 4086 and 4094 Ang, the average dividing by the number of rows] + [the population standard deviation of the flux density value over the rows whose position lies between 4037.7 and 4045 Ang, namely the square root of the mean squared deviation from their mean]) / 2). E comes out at 0.89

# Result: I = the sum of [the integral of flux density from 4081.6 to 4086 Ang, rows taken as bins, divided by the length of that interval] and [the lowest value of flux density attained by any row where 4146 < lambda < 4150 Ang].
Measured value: 112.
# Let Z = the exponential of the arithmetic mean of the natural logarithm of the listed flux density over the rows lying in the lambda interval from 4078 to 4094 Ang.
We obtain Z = 58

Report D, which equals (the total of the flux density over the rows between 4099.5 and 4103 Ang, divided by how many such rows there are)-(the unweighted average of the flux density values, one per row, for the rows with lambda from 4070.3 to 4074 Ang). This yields -20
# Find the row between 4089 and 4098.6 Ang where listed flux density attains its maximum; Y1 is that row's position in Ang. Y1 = 4090.54 Ang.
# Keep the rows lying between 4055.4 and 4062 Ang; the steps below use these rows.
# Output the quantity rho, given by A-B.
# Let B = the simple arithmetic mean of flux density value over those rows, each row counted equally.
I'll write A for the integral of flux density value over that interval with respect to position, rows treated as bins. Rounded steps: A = 341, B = 52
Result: 289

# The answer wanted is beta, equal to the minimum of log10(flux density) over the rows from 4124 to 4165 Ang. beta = 1.53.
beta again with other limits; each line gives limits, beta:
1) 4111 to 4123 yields 1.62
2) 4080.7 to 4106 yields 1.50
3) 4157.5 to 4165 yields 1.65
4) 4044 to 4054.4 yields 1.70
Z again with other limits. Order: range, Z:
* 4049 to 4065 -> 54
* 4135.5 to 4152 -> 58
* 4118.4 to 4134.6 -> 56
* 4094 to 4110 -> 49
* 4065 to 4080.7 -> 54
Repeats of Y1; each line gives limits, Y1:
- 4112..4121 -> 4116.99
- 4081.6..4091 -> 4082.07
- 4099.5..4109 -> 4108.47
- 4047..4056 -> 4054.90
